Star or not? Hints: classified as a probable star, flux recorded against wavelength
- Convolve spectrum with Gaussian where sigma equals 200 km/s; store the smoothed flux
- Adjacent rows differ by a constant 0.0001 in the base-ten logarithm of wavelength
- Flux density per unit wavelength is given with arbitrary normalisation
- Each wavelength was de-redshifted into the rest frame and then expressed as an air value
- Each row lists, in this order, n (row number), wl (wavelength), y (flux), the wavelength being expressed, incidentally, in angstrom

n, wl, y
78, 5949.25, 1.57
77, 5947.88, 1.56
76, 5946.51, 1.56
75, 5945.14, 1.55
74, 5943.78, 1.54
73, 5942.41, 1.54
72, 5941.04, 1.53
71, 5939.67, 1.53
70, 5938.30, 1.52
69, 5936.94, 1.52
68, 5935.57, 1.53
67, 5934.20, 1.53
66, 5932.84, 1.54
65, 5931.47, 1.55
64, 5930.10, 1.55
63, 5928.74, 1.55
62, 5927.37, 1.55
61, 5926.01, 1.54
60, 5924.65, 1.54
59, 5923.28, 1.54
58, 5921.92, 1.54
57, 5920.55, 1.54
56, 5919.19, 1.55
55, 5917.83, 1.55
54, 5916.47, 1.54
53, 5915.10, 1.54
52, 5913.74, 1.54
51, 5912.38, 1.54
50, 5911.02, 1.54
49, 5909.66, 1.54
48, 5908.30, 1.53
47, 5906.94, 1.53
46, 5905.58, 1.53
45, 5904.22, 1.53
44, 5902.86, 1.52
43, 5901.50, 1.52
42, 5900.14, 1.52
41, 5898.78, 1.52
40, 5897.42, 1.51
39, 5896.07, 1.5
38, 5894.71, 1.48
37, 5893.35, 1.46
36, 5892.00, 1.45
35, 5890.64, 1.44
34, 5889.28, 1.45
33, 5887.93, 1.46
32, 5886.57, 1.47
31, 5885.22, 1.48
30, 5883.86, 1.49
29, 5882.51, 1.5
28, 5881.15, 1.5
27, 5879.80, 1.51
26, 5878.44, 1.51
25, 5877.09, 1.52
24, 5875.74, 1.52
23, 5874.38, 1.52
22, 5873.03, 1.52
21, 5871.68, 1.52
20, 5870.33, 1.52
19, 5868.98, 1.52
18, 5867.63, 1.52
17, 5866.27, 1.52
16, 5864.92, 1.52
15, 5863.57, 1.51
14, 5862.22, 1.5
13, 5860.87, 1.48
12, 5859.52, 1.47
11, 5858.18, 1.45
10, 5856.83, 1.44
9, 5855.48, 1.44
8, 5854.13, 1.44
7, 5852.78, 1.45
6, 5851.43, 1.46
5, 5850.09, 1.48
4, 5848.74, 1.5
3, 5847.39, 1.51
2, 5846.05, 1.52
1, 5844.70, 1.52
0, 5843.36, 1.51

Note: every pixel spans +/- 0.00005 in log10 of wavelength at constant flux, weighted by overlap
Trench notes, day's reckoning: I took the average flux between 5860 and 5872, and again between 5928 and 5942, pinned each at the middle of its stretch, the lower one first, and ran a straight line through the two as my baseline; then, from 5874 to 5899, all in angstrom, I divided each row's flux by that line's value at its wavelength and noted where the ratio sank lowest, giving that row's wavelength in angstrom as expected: 5890.64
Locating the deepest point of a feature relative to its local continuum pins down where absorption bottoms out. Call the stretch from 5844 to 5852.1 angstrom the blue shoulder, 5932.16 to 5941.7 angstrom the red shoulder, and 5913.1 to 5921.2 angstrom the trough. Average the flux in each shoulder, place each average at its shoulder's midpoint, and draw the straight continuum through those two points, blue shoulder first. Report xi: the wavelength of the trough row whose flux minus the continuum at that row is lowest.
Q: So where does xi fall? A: 5920.55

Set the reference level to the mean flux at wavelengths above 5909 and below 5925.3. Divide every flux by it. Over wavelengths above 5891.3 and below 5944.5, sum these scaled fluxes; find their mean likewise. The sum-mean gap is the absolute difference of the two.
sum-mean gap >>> 37.7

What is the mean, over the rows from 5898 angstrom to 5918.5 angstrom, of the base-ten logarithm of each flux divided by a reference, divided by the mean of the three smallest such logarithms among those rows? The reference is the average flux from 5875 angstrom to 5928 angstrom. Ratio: 3.0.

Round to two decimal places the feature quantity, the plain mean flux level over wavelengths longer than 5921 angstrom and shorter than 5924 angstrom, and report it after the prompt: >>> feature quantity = 1.54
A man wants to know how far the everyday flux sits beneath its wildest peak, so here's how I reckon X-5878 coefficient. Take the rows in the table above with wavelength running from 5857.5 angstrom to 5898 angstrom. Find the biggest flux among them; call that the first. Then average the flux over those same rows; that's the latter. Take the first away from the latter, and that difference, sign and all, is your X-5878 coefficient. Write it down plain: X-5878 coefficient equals -0.026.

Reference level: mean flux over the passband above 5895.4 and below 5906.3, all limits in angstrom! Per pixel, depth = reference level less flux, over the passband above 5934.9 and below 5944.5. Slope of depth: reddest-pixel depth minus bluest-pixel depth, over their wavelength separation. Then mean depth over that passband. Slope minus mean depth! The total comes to 0.010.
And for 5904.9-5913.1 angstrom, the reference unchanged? 0.015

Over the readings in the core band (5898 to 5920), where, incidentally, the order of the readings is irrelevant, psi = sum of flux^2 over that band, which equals 37.6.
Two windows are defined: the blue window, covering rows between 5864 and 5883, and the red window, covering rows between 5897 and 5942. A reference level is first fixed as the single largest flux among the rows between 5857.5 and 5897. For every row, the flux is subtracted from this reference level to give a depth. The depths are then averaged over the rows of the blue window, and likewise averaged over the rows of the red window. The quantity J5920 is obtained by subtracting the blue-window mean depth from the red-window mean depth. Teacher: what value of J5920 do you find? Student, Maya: -0.02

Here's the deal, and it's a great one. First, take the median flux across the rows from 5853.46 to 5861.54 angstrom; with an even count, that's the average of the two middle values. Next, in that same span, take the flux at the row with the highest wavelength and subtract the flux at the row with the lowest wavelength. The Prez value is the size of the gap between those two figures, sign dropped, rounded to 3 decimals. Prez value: 1.405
